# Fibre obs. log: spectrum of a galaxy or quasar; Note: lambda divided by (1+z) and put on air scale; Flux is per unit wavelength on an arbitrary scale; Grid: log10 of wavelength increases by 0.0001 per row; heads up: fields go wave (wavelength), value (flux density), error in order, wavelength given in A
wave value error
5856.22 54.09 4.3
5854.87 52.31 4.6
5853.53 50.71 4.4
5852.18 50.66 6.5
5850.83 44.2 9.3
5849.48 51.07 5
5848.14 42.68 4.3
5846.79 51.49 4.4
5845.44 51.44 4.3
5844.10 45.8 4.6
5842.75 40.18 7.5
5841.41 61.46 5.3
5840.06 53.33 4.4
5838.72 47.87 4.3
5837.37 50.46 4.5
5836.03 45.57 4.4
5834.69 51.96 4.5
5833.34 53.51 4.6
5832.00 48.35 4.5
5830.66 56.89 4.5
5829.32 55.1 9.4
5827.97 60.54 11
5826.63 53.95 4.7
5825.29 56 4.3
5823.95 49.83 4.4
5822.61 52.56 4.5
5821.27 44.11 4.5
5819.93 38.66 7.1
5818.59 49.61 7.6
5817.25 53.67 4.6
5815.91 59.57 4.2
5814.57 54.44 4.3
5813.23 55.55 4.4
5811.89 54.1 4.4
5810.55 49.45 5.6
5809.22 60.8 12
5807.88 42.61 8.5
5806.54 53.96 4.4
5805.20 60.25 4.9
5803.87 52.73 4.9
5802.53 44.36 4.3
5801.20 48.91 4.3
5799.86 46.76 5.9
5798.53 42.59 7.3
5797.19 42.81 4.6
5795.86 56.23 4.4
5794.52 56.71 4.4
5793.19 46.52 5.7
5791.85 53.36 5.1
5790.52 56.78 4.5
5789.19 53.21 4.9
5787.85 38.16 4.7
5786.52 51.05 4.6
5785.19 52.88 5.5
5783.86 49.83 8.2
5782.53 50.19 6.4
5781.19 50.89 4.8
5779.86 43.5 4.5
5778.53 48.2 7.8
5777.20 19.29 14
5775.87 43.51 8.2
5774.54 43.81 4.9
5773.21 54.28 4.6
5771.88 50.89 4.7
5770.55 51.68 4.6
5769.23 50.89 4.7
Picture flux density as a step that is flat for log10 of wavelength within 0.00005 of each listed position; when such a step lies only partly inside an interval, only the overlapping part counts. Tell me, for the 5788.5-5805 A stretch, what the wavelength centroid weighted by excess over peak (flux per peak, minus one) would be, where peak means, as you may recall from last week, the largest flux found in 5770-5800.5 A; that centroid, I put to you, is 5798.2 A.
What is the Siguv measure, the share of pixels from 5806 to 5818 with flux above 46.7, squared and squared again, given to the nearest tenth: 0.6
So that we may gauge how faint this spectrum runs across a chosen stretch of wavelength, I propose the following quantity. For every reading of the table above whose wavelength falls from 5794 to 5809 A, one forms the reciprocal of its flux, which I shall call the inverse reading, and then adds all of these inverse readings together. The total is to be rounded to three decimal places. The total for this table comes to 0.224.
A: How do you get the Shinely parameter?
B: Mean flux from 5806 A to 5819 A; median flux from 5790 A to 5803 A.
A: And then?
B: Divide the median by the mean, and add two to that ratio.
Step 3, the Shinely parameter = 2.90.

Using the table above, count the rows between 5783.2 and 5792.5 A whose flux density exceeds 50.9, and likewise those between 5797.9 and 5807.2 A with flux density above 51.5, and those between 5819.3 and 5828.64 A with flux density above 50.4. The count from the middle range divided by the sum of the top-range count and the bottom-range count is 0.33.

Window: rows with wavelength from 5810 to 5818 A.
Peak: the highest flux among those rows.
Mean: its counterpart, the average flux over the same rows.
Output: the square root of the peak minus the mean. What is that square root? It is 2.26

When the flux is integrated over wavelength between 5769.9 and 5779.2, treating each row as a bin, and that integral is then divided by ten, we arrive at 41.4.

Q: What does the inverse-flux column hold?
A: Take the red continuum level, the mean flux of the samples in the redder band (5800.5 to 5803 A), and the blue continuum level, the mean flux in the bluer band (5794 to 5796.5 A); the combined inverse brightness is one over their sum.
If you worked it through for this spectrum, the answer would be 0.0097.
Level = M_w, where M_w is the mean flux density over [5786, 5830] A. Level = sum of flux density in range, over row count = 51.4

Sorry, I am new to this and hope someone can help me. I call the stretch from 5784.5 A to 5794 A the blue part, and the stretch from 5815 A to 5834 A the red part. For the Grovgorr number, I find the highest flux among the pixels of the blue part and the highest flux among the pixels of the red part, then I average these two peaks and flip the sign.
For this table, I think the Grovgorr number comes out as -58.66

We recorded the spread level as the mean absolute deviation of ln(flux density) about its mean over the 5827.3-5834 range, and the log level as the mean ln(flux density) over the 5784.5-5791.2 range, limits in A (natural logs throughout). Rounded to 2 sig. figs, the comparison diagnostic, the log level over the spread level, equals 67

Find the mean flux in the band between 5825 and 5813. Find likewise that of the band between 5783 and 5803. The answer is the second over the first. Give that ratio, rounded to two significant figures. 0.97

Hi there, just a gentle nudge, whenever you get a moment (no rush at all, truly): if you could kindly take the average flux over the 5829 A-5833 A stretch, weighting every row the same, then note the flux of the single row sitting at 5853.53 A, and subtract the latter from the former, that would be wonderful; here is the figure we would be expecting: 2.7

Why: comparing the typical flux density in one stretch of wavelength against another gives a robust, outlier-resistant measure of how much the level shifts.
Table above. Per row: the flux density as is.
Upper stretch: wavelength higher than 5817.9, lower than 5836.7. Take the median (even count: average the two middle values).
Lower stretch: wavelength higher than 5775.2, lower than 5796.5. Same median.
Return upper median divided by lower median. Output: 1.03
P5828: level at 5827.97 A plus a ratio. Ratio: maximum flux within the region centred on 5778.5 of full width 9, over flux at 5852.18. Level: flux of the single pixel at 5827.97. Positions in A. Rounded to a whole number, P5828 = 62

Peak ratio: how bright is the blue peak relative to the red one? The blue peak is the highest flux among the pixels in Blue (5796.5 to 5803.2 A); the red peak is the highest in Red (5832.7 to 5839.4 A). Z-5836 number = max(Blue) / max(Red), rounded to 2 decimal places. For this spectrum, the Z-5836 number 0.91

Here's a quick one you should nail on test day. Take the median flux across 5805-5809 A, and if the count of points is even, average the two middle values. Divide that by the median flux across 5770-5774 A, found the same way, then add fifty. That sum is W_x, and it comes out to 51.0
